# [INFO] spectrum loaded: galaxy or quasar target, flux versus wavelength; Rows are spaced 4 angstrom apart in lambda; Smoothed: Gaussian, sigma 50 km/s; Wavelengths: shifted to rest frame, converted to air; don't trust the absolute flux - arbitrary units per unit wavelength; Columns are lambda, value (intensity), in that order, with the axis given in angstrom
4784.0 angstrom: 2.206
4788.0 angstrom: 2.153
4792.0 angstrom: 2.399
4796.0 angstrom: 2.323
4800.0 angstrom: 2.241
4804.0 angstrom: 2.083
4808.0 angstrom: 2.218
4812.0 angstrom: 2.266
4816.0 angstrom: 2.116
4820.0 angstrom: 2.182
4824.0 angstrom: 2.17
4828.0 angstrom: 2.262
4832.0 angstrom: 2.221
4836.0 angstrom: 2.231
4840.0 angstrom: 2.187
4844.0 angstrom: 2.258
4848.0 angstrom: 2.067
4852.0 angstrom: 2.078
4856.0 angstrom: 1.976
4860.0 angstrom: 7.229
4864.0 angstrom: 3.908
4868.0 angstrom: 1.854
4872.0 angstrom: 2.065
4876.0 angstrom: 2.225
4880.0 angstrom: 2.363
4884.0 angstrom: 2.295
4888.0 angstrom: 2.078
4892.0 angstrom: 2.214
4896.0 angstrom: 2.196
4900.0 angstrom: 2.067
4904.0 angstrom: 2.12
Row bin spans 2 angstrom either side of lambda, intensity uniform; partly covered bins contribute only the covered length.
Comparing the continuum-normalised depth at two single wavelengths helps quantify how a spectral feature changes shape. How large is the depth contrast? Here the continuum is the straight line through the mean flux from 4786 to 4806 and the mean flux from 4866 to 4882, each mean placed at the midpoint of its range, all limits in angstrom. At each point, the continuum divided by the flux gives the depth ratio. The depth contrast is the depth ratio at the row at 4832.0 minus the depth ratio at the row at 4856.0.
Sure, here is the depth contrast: -0.10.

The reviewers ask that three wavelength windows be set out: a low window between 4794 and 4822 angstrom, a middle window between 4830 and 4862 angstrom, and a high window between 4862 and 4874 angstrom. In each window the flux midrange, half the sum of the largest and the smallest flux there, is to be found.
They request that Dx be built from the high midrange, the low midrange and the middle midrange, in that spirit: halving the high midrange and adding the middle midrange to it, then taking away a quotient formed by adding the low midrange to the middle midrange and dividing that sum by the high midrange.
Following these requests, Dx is 3.7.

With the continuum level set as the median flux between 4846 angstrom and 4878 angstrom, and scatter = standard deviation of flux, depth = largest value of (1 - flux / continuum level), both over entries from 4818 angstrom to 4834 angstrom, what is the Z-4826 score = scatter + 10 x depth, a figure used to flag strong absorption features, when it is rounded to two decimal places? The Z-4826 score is -0.43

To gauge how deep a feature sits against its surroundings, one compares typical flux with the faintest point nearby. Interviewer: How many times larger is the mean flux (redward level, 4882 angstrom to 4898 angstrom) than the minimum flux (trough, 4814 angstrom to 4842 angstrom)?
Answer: 1.04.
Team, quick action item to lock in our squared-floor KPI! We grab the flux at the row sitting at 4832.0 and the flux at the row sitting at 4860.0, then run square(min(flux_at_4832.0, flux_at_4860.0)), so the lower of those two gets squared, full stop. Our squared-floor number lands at 4.9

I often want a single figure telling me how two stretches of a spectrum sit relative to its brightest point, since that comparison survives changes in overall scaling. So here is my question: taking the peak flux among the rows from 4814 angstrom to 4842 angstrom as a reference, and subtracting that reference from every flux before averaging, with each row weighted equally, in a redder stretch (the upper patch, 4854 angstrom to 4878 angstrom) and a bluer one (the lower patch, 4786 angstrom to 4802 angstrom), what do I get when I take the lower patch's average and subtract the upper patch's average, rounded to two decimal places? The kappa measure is -0.93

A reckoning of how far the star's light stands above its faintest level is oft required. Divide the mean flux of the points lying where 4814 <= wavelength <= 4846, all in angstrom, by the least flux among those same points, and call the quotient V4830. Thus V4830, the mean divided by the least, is 1.04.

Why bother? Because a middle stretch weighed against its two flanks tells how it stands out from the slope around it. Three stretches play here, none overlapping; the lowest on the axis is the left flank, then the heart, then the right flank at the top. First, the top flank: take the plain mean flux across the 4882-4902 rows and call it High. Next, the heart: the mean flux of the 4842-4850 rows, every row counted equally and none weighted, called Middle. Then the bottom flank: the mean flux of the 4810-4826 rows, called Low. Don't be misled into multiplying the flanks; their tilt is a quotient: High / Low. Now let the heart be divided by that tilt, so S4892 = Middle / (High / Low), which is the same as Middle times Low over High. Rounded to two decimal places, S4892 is 2.18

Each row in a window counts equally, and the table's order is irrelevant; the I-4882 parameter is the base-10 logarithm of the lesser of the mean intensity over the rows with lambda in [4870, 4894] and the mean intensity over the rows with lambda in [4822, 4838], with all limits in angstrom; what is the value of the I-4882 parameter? 0.344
